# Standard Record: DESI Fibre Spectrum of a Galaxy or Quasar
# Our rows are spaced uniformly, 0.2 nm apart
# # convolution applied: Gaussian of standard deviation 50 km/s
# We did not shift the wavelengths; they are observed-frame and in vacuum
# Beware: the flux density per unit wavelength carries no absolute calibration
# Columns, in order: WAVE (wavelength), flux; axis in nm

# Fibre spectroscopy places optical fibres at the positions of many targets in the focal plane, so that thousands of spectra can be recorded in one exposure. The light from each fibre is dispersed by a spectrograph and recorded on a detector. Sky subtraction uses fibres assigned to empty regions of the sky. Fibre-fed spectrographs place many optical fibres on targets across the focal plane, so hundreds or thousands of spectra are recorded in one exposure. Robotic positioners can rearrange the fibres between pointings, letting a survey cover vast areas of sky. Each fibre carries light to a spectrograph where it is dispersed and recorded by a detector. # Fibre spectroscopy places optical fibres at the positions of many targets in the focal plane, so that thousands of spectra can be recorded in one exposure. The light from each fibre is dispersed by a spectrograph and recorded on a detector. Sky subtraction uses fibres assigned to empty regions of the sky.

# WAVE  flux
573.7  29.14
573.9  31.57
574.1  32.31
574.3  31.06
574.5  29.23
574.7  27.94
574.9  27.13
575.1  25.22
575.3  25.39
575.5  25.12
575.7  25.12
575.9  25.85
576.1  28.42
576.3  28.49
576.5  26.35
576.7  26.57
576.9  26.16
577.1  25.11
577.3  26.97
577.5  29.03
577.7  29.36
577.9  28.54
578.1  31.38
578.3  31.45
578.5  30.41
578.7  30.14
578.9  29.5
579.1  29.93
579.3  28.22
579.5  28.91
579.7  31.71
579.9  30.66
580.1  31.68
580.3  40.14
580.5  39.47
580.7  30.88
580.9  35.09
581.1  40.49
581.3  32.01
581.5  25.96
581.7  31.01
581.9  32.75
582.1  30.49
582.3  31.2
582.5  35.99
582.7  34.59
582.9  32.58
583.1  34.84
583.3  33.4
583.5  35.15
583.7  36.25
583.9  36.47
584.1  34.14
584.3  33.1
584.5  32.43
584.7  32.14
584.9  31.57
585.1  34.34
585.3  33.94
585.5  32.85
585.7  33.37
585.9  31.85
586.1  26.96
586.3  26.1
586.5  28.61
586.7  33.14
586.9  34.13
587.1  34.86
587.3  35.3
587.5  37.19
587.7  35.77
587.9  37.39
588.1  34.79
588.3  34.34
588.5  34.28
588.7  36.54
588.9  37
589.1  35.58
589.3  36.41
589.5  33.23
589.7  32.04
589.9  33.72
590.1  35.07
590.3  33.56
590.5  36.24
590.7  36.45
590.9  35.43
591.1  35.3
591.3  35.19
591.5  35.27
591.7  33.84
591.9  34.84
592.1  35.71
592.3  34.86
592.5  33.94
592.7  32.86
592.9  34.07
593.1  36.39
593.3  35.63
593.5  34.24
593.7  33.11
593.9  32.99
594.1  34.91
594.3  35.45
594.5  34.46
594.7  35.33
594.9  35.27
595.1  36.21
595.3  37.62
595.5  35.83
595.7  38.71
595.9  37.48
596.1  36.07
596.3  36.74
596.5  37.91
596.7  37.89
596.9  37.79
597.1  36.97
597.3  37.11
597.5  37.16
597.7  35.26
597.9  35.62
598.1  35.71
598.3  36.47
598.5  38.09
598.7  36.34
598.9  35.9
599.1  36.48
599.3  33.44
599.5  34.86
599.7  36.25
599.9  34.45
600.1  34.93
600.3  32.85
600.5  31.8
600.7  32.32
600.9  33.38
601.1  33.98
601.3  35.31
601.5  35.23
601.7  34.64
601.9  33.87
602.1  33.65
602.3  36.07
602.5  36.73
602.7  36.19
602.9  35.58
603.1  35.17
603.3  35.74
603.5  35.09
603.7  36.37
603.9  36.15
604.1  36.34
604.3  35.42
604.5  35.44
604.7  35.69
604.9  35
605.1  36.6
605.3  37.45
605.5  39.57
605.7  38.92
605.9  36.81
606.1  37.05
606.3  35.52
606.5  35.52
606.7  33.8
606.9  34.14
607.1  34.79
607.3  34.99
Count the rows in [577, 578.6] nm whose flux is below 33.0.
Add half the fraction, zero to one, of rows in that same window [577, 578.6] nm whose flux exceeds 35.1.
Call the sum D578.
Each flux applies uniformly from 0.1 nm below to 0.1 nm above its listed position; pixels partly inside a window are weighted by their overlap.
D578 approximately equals 8.0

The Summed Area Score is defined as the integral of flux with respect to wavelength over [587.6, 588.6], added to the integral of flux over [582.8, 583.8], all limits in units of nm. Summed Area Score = 69.8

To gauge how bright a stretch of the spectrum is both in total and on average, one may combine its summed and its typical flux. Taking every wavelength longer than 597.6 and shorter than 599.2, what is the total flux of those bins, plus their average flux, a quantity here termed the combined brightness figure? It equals 326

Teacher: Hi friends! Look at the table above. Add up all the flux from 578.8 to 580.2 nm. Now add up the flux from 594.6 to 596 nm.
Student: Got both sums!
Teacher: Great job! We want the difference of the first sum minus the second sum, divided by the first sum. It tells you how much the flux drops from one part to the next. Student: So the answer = -0.22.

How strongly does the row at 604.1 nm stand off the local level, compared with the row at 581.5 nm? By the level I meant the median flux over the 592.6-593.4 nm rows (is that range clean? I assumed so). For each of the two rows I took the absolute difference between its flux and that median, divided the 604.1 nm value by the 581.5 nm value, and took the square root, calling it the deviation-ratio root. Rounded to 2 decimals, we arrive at 0.41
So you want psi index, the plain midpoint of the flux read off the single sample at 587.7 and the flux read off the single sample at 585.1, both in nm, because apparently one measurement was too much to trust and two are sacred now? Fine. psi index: 35.1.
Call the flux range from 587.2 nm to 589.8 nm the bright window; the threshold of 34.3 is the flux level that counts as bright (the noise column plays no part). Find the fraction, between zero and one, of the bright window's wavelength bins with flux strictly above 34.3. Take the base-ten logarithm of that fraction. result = -0.11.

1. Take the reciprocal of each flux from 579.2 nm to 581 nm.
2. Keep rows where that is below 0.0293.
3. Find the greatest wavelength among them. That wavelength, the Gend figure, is 580.9 nm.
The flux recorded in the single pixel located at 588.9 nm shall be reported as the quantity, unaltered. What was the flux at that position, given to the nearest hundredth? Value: 37.00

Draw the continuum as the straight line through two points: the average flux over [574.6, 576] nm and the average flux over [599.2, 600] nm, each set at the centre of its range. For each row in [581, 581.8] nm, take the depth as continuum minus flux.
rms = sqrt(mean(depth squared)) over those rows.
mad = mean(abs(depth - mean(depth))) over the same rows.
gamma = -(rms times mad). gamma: -27.8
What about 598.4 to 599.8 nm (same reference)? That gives -2.1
